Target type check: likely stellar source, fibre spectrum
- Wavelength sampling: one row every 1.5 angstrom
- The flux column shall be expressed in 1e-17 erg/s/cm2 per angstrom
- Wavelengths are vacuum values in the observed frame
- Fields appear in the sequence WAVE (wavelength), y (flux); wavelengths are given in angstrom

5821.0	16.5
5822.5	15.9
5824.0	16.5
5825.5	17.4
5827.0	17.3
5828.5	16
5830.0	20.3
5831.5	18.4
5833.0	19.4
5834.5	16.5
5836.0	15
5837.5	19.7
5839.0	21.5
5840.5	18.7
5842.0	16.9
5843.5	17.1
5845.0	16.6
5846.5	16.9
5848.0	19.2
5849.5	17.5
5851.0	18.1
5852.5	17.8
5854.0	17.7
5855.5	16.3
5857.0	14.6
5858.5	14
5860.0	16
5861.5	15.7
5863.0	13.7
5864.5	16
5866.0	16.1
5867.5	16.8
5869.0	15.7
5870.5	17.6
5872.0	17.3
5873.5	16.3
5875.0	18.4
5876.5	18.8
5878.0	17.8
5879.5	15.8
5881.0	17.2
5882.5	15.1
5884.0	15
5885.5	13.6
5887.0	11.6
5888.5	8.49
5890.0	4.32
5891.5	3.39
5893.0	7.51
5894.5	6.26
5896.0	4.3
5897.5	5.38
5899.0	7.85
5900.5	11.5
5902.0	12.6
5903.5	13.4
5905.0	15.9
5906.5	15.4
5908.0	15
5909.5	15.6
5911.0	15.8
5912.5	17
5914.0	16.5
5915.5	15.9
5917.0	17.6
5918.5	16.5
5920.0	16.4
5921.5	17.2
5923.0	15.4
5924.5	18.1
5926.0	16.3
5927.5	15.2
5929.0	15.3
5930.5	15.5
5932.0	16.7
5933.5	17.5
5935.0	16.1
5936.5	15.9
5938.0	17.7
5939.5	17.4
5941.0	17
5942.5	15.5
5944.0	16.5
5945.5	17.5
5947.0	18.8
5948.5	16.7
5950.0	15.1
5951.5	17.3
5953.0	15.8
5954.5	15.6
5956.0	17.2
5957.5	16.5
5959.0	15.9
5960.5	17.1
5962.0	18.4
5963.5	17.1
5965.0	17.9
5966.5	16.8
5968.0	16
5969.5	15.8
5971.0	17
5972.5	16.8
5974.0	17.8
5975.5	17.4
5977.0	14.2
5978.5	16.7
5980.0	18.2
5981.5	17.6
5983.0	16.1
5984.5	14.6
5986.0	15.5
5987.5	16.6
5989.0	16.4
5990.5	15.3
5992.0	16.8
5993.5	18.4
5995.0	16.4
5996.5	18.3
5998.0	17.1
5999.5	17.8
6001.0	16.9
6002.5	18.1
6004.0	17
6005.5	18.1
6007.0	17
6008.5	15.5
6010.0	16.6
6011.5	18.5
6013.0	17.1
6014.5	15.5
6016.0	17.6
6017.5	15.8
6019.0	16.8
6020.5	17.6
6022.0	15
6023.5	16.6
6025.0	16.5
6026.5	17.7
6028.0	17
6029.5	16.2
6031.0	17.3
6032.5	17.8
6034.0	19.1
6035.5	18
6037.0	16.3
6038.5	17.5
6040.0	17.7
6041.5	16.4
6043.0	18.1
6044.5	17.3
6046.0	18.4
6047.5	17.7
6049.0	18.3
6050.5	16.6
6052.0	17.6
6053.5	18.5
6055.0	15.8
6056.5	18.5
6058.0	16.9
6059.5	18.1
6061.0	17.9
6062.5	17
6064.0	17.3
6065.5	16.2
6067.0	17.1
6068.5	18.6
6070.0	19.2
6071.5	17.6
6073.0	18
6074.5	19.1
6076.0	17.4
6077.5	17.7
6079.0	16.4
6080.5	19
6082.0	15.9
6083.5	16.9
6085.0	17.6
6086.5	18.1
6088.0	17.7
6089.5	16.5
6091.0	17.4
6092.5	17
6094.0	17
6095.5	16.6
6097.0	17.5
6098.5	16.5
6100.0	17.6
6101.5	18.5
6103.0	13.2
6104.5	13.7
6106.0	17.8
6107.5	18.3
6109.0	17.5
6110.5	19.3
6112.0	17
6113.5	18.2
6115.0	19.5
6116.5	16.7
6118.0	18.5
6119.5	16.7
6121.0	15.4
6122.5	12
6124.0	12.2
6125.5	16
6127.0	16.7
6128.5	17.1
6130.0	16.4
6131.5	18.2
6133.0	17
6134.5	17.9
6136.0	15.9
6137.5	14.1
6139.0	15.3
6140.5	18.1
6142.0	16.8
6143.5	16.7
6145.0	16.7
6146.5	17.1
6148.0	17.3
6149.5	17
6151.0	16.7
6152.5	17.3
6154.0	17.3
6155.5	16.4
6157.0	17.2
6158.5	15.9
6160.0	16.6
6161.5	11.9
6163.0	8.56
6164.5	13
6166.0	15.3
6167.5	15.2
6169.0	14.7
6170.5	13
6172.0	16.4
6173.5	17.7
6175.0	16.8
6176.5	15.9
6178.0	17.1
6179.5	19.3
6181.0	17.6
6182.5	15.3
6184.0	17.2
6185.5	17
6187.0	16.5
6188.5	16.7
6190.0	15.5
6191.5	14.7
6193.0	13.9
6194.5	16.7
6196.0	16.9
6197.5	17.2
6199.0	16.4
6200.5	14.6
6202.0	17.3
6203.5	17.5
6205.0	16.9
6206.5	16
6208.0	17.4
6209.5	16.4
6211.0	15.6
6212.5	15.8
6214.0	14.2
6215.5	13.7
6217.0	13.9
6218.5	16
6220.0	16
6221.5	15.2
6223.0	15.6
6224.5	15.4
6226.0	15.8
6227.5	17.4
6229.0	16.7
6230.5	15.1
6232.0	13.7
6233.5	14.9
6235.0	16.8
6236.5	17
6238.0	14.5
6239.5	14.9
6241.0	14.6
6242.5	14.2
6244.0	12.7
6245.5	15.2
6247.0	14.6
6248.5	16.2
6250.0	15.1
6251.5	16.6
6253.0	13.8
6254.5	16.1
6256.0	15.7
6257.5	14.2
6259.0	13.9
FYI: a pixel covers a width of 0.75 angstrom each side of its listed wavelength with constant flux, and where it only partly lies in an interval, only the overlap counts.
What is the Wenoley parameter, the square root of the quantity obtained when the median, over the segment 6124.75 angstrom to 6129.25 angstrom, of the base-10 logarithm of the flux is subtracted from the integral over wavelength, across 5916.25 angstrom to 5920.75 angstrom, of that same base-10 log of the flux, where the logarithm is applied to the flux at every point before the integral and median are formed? 2.072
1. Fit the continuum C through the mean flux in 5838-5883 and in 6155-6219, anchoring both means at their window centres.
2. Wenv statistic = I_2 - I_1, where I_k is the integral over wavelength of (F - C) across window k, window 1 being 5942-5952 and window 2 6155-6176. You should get -21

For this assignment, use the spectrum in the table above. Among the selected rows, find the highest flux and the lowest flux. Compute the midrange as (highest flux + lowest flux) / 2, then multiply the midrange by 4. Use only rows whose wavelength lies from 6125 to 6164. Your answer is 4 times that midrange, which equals 54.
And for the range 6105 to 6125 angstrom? 63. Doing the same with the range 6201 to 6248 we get 60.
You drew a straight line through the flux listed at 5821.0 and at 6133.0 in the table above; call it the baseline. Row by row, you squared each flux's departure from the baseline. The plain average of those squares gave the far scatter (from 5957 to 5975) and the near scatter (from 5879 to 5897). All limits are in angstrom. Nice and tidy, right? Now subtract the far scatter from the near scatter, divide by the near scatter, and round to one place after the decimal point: 1.0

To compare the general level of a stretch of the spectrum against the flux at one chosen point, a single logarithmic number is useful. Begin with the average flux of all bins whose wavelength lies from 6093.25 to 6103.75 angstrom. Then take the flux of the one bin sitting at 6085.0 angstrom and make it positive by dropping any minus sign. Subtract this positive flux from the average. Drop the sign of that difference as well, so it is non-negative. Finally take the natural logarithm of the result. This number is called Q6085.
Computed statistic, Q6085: -0.11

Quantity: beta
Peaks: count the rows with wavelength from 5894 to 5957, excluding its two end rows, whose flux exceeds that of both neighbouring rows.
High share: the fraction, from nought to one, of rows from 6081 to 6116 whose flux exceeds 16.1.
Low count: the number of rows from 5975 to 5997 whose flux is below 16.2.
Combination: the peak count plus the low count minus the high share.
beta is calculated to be 13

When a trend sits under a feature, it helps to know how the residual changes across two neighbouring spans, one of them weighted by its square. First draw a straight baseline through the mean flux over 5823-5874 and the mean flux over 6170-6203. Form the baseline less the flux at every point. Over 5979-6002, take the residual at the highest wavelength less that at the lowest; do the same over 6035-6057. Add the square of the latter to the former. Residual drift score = 1.6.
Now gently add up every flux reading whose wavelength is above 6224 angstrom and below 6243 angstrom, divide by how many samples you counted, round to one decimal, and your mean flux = 15.5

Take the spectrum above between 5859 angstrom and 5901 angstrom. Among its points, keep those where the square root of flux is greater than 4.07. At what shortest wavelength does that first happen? 5867.5 angstrom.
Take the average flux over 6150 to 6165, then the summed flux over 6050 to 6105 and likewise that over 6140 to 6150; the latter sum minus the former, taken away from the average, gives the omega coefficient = 534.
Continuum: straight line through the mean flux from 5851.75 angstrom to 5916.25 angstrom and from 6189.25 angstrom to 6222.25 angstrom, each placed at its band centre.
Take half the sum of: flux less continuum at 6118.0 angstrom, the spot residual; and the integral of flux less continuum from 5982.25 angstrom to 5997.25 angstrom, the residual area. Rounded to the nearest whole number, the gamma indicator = 16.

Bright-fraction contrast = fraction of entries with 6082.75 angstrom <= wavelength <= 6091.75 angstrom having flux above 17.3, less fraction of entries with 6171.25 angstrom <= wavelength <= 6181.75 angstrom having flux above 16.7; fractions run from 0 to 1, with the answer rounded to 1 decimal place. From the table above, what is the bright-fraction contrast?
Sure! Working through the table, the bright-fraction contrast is 0.0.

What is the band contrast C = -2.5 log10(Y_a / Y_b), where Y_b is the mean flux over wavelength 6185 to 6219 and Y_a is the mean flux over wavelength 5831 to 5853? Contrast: -0.13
